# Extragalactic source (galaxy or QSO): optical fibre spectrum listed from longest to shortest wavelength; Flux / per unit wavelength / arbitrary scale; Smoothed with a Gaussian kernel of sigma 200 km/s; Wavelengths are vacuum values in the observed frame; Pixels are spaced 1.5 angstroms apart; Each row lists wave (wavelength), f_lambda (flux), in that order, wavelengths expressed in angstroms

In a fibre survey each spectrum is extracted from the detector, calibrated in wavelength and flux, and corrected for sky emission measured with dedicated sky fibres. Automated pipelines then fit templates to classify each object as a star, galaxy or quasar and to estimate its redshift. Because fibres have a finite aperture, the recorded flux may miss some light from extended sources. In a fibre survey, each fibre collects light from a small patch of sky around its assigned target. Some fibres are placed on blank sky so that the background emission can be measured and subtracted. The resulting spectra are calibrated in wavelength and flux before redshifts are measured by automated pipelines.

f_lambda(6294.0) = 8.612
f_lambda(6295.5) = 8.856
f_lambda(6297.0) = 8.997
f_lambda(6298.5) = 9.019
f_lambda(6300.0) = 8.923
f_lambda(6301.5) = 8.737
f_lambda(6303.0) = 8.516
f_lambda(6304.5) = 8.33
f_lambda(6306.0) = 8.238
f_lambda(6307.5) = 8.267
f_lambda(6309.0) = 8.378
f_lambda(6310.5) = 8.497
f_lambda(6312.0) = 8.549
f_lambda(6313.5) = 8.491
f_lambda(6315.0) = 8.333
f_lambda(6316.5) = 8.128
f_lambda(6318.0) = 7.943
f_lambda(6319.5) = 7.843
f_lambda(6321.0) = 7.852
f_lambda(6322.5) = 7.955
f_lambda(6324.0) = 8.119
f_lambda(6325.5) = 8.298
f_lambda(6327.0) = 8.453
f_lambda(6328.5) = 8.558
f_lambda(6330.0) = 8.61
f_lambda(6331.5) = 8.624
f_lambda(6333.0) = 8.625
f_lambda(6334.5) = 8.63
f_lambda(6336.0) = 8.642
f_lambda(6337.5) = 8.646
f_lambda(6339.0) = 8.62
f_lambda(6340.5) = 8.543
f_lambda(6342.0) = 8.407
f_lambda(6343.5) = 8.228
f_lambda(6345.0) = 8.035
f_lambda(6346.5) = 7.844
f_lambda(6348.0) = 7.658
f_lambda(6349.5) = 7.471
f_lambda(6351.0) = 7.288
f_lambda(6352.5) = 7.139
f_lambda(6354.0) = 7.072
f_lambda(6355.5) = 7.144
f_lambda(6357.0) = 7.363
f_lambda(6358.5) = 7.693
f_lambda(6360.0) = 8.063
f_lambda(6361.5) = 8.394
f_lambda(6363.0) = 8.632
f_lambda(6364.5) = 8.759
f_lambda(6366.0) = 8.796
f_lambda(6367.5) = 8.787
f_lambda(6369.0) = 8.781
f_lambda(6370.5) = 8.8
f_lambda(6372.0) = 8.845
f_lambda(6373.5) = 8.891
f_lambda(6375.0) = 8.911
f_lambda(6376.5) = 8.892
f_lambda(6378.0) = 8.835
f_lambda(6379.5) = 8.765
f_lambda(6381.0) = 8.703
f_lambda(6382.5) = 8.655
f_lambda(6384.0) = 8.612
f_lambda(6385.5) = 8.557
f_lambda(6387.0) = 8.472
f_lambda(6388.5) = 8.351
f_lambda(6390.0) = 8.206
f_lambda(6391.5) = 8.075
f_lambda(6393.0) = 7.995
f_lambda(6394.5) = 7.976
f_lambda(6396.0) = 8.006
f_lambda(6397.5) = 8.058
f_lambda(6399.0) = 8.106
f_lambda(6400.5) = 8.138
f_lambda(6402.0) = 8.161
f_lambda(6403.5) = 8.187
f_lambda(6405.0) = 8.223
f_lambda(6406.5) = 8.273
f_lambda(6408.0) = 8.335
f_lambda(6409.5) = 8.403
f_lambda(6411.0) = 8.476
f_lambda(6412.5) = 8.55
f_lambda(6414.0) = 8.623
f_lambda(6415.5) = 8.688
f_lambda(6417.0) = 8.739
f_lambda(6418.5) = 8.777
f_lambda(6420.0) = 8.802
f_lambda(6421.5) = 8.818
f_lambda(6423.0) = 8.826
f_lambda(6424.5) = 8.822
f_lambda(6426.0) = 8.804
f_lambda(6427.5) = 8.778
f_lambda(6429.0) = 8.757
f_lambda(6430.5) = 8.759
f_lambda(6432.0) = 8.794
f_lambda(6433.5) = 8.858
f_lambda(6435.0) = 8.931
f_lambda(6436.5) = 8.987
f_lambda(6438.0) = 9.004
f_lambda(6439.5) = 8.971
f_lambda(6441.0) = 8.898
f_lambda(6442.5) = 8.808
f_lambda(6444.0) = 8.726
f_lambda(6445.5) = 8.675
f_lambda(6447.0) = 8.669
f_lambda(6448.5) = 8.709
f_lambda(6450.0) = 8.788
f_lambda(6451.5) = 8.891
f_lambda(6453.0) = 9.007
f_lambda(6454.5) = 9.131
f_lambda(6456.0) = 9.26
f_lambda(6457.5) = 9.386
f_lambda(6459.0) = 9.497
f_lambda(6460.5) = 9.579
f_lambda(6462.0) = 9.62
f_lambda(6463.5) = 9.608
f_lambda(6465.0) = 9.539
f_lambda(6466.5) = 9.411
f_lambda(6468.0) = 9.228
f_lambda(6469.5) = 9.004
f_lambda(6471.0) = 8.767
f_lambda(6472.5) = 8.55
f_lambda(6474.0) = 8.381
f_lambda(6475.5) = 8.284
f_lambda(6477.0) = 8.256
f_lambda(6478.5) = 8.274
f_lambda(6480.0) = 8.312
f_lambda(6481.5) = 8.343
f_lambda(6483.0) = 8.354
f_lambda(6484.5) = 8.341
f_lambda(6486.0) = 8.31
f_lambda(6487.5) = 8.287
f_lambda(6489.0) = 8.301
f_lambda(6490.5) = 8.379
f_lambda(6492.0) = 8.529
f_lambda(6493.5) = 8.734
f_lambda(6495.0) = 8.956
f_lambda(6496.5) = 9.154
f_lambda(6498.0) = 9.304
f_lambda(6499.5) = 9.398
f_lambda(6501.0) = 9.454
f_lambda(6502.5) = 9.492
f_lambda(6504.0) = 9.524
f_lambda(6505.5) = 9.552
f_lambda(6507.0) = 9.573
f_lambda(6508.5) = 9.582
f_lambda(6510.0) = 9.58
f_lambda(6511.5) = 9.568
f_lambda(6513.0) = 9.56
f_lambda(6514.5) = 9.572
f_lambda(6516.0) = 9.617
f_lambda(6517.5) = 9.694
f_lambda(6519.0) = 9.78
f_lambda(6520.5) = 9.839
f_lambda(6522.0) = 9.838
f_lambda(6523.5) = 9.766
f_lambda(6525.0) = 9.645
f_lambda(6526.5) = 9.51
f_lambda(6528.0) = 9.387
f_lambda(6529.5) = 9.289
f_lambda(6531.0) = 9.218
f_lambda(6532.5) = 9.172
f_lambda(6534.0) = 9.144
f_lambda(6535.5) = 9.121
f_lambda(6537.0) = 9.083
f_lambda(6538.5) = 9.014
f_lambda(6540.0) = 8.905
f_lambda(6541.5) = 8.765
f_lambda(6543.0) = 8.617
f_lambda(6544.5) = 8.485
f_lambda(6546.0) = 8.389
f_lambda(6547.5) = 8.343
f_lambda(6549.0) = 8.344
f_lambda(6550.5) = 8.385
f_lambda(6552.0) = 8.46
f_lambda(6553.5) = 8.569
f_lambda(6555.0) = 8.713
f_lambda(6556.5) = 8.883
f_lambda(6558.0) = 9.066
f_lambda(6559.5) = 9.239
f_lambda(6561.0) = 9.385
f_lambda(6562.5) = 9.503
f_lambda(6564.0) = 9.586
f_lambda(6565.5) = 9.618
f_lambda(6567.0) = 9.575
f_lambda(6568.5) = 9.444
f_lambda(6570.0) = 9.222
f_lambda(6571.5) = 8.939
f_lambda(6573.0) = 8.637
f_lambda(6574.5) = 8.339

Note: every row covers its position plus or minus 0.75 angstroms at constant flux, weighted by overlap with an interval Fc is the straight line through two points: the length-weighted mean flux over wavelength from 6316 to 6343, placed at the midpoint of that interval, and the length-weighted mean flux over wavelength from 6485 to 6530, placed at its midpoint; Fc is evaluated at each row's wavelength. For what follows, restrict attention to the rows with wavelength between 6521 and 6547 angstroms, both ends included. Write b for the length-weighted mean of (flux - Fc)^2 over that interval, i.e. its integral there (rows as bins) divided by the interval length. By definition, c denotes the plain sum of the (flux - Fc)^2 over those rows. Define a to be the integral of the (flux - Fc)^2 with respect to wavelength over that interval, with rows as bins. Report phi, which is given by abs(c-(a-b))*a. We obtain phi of 20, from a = 8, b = 0.3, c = 5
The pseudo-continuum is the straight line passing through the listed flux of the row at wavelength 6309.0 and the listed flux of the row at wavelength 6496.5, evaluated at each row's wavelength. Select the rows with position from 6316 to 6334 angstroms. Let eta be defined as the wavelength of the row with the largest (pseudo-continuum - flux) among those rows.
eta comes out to 6319.5 angstroms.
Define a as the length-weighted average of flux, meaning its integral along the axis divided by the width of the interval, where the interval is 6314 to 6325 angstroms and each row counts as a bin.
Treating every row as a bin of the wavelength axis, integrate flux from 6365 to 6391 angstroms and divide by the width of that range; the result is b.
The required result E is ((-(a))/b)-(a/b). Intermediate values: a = 8.04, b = 8.69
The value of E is -1.85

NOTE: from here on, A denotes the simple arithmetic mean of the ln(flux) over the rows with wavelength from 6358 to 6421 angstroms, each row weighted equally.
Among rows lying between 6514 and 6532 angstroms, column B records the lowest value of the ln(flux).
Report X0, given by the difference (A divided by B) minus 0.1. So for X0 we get 0.86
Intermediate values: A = 2.14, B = 2.22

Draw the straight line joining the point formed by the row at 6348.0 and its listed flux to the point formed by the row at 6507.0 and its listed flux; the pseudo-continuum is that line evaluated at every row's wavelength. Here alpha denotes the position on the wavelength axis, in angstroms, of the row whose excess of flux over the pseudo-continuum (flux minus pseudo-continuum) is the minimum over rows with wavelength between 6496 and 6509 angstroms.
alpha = 6496.5 angstroms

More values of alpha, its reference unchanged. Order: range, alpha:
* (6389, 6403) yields 6394.5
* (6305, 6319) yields 6318.0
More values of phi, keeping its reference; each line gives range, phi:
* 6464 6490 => 55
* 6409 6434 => 0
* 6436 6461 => 1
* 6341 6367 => 90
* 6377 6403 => 11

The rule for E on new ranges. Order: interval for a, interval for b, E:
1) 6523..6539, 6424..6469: -2.06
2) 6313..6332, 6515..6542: -1.76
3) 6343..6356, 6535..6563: -1.71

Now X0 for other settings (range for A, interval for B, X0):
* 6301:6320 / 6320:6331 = 0.93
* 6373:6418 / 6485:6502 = 0.91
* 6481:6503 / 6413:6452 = 0.91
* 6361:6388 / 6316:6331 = 0.95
